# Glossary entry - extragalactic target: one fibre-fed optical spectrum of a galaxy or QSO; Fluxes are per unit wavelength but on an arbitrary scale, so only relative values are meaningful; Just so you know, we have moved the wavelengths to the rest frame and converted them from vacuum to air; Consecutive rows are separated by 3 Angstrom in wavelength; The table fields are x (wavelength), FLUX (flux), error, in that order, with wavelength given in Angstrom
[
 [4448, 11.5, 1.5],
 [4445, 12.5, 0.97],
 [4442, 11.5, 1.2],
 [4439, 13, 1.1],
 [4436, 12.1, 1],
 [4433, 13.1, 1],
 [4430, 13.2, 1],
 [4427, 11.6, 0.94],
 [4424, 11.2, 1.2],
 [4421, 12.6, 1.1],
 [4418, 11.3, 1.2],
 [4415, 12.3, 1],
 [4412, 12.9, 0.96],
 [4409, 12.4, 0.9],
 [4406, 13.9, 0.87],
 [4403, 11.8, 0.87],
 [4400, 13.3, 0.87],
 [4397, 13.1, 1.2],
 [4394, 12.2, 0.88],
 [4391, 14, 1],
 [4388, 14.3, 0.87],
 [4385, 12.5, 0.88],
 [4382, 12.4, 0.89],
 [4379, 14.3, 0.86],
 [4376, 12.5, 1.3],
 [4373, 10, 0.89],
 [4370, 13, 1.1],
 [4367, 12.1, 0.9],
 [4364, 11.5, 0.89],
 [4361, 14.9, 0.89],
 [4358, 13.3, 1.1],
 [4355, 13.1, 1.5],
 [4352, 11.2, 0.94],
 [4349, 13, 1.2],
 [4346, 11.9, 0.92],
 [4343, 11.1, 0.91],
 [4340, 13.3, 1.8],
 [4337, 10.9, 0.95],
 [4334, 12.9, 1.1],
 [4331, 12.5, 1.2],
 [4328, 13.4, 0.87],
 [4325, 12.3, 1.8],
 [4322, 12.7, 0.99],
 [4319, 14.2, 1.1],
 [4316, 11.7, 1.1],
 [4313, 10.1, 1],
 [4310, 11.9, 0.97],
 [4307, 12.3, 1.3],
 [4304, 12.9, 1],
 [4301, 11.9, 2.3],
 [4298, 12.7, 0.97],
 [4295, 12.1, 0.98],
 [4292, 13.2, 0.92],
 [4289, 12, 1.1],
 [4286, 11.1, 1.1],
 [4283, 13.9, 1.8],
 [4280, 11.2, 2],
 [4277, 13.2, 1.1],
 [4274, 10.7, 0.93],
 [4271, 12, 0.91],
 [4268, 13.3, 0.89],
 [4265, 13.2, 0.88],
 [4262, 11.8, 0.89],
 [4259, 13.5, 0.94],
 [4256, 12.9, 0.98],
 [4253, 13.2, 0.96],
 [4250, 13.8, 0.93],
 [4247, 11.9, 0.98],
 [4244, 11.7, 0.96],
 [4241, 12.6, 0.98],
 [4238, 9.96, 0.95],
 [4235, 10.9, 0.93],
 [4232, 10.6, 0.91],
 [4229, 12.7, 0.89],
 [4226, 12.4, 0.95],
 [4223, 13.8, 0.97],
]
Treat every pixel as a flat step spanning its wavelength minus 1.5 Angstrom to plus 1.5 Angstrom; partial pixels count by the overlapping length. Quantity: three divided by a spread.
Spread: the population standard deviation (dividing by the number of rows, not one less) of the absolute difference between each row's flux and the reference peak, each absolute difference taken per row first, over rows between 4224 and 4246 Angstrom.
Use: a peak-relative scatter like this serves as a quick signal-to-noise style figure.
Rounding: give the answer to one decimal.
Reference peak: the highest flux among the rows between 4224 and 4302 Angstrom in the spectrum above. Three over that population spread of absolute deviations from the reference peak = 3.0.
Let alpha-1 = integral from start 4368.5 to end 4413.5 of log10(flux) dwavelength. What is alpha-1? 49.8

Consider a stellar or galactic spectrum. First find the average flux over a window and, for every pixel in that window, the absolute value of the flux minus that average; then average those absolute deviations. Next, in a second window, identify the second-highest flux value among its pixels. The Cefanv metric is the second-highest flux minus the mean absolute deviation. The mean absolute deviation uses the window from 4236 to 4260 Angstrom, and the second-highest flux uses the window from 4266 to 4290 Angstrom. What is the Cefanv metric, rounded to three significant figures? 12.4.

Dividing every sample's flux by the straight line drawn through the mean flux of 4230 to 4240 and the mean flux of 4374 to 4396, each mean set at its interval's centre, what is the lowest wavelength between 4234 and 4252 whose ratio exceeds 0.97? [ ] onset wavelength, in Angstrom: 4235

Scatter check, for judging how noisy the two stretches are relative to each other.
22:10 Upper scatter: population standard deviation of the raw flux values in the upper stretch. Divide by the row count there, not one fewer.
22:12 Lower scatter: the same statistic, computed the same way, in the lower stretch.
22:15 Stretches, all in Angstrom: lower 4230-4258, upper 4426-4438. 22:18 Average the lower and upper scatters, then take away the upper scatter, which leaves 0.27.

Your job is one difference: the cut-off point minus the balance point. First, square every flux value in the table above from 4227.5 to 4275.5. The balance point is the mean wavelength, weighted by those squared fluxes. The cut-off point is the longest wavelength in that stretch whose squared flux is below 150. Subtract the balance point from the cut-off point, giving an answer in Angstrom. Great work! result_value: 21.8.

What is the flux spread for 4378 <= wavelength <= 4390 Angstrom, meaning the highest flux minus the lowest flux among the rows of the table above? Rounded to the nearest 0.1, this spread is 1.9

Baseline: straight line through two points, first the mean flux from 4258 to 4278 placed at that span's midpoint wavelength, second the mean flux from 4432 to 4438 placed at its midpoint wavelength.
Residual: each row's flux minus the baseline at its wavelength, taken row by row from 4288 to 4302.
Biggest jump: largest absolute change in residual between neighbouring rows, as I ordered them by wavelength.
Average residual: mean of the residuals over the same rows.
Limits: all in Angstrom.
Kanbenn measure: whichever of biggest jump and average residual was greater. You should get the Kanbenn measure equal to 1.2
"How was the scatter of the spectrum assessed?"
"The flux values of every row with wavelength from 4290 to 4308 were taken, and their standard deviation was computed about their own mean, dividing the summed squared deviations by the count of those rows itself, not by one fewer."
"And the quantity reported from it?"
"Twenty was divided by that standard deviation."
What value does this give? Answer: 44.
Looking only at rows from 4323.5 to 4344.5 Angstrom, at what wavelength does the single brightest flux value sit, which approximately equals 4328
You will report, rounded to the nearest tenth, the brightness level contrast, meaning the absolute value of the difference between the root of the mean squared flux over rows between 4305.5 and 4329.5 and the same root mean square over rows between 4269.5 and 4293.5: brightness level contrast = 0.2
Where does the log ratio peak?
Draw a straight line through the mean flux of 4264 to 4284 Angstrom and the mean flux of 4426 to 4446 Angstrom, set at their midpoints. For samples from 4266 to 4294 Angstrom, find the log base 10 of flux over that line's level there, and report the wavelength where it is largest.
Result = 4283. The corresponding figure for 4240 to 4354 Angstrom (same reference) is 4319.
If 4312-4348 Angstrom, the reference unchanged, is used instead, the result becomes 4319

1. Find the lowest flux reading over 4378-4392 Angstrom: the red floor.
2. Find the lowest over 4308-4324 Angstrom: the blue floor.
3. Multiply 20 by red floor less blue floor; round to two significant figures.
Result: 46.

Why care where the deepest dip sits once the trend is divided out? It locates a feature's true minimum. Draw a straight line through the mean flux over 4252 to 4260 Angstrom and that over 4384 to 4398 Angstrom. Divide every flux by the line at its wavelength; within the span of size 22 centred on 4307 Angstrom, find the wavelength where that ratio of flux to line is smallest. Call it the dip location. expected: 4313 Angstrom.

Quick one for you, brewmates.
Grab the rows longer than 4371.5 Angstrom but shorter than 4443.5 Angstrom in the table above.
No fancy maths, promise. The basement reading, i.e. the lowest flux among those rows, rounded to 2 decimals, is 10.00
